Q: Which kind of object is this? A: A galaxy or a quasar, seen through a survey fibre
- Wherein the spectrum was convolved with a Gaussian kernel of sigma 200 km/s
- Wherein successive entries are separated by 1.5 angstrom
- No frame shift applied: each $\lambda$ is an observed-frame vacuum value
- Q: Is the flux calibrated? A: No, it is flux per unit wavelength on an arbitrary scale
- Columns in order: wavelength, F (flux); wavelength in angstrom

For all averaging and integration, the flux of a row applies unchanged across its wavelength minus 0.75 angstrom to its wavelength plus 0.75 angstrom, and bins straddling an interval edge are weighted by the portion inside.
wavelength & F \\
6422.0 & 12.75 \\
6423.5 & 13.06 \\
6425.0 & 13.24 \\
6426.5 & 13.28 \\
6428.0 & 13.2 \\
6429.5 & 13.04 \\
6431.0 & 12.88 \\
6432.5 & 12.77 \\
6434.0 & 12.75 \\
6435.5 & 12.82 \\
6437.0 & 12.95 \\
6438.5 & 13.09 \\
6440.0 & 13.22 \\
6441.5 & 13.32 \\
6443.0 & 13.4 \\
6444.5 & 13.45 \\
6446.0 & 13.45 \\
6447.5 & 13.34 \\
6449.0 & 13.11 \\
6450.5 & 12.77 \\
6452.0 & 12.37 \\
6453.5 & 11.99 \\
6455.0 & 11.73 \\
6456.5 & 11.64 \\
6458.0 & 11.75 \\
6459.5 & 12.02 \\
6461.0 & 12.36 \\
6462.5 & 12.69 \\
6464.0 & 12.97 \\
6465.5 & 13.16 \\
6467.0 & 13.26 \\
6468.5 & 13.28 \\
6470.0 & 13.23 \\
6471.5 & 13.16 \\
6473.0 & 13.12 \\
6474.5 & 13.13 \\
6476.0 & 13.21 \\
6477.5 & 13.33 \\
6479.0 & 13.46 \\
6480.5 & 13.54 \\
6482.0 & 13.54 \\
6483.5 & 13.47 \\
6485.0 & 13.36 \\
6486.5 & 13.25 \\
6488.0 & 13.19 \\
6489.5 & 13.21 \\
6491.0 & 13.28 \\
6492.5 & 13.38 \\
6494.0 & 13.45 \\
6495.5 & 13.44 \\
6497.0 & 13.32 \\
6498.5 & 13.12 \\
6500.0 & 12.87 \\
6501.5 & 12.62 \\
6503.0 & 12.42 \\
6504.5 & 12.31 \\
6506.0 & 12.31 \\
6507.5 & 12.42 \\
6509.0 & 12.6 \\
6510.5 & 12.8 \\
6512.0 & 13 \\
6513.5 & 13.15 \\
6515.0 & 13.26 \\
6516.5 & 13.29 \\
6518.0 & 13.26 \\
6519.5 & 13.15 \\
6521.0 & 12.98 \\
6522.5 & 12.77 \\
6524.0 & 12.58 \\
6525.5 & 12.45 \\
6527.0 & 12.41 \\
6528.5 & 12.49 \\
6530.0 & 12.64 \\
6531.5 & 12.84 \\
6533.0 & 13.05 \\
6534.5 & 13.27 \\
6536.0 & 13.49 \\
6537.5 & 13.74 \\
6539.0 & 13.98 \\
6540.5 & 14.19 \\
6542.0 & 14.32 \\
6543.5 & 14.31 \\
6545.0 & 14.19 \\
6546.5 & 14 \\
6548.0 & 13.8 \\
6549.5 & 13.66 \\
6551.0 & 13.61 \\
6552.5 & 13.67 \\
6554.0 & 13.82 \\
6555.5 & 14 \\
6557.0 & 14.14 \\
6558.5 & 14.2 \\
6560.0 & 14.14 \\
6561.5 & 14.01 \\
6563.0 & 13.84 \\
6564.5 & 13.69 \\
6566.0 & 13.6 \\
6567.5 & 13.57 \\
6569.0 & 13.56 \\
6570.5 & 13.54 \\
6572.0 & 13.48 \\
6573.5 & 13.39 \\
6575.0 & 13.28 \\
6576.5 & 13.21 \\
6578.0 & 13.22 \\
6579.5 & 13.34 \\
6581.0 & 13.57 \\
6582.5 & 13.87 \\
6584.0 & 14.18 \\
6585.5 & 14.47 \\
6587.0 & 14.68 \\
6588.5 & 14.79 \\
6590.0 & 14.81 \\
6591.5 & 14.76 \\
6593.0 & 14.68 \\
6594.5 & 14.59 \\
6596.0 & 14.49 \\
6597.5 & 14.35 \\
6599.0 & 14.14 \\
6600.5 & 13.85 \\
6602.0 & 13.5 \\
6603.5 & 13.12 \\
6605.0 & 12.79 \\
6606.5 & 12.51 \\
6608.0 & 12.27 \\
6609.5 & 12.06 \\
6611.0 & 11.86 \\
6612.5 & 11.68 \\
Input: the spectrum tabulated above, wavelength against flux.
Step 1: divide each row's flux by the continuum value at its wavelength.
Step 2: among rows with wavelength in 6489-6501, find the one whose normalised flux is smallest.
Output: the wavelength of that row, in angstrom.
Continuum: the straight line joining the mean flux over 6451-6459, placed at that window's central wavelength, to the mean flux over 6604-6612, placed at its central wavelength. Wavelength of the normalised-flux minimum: 6500.0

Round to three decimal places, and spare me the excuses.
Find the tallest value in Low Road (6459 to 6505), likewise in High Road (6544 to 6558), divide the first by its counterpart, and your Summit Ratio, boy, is 0.954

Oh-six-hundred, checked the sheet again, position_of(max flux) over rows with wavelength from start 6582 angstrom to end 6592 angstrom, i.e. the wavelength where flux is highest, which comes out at 6590.0 angstrom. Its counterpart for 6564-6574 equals 6564.5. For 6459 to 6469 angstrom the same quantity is 6468.5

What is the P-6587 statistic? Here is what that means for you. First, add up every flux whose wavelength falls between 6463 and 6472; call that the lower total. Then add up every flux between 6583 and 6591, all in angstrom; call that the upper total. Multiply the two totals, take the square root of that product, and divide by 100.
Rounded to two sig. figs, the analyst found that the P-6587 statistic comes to 0.76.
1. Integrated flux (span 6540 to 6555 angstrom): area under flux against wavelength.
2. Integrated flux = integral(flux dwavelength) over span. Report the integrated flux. 209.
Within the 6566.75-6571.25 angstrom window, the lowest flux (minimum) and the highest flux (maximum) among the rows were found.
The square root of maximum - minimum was 0.17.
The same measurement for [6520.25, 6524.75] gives 0.63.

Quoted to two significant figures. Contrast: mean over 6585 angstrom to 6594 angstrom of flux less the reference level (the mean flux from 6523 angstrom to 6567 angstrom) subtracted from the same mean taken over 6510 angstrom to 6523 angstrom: -1.6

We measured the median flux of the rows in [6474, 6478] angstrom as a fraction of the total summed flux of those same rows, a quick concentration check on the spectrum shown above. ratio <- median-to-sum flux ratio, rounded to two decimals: 0.33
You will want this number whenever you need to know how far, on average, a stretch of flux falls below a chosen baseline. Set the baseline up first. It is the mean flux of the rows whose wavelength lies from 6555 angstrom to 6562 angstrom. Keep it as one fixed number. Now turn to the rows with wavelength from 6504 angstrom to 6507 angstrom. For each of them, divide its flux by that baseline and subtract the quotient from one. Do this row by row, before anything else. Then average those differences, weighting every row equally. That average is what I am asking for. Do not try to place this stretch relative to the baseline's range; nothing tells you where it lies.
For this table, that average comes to 0.13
